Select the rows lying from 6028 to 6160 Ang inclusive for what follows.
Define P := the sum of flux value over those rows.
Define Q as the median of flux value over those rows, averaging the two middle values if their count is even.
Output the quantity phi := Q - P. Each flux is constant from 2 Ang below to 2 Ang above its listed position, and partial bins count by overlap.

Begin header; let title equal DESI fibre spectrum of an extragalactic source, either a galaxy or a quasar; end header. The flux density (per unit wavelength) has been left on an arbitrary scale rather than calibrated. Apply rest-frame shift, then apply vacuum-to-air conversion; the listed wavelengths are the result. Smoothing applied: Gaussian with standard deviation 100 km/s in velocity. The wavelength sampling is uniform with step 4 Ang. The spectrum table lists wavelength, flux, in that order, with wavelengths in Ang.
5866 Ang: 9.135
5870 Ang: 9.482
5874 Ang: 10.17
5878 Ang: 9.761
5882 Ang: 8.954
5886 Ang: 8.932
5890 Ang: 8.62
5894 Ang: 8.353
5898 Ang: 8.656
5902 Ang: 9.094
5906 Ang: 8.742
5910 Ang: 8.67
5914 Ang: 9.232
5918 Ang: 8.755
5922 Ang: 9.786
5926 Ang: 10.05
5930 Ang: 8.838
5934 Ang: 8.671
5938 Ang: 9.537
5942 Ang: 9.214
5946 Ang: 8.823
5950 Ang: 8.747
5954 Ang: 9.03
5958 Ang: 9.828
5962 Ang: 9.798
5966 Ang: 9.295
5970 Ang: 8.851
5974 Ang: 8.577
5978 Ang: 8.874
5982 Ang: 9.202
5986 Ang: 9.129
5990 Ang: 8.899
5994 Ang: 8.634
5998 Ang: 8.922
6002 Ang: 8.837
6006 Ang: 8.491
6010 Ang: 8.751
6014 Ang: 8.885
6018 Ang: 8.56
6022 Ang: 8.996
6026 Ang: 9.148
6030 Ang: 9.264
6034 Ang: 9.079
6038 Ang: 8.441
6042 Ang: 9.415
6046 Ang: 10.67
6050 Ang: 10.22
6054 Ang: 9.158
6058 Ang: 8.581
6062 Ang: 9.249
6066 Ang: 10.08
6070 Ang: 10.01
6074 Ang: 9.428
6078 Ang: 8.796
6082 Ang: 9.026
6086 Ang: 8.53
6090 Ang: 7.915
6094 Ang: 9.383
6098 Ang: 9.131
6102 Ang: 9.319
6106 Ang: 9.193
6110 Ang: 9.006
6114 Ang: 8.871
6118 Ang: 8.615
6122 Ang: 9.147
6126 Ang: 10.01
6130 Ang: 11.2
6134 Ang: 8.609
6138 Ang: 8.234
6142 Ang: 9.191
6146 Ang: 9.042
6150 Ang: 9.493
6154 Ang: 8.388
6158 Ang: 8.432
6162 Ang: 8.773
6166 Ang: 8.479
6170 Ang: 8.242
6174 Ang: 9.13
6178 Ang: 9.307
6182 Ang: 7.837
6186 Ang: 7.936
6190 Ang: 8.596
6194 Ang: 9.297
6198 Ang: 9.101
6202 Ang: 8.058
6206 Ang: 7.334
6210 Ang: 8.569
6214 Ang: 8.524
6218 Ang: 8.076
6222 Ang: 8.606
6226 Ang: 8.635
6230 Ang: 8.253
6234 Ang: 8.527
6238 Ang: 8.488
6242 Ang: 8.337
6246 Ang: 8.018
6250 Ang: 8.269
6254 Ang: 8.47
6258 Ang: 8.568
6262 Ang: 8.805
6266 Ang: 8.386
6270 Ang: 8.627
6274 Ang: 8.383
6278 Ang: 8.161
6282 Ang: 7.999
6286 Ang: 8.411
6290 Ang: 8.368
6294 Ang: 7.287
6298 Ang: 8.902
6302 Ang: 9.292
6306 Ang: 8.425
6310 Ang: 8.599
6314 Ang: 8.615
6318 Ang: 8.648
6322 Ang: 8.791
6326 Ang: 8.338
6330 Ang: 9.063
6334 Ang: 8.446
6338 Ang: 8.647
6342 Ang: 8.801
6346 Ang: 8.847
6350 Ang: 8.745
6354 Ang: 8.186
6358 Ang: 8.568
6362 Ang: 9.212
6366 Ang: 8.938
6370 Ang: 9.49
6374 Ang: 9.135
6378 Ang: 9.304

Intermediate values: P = 303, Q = 9.1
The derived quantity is -294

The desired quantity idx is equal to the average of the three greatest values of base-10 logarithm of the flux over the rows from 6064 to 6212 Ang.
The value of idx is 1.02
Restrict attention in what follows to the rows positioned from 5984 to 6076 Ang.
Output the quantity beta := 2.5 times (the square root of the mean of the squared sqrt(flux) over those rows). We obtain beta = 7.6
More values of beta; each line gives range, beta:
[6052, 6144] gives 7.6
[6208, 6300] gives 7.2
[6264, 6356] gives 7.3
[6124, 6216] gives 7.4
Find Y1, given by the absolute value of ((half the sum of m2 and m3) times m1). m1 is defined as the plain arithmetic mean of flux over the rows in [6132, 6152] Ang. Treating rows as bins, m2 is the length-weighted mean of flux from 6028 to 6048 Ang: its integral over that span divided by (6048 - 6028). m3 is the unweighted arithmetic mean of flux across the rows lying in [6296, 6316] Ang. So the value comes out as 80.8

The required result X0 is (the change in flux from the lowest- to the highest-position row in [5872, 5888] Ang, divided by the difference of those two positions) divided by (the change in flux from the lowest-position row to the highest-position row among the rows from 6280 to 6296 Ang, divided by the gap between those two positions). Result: 1.7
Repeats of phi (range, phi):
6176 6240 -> -127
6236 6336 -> -203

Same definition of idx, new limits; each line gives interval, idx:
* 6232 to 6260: 0.93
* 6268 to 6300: 0.94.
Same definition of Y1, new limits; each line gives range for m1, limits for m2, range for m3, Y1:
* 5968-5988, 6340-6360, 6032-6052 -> 81.2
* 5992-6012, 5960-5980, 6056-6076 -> 80.9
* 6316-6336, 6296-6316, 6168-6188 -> 74.7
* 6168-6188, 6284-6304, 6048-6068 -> 76.0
